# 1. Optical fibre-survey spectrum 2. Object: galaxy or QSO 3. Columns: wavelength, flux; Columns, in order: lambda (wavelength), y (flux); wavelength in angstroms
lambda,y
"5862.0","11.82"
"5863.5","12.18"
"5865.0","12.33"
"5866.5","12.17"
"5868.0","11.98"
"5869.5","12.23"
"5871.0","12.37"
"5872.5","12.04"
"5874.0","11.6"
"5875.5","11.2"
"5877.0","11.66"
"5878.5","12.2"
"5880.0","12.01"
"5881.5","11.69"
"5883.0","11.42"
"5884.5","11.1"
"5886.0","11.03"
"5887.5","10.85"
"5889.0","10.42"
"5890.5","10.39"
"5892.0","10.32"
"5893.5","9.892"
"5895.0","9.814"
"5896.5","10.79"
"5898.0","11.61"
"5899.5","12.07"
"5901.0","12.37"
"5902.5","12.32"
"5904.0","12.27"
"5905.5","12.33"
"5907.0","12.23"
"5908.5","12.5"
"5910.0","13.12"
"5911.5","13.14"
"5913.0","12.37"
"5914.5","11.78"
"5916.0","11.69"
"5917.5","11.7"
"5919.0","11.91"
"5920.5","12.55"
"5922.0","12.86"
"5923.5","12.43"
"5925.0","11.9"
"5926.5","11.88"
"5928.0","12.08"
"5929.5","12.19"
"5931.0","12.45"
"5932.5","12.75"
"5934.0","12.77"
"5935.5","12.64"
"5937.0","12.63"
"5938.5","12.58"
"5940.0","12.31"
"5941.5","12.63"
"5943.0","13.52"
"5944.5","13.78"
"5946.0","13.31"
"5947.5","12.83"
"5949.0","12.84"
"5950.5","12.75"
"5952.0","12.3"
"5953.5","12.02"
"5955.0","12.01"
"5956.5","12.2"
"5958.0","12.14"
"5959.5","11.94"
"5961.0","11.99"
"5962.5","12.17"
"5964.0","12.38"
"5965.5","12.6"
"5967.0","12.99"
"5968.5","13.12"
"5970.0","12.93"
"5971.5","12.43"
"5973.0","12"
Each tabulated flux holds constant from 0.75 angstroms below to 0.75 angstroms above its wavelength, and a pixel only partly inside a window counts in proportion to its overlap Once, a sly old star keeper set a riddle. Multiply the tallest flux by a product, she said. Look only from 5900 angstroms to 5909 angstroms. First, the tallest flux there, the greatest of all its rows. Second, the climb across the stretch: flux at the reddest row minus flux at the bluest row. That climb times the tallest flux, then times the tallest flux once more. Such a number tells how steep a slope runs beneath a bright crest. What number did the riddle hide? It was 20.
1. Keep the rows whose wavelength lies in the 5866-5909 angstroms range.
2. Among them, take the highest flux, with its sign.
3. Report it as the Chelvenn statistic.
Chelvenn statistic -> 12.5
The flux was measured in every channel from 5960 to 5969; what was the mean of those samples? 12.5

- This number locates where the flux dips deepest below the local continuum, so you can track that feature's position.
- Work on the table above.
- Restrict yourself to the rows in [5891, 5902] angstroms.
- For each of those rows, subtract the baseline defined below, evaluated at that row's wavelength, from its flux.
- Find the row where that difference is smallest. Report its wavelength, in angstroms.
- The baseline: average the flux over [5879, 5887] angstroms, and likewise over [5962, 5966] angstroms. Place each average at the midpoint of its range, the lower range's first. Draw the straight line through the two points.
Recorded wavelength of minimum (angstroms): 5895.0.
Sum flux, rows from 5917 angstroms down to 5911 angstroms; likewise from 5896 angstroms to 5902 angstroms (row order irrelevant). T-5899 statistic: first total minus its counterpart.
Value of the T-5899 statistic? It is 2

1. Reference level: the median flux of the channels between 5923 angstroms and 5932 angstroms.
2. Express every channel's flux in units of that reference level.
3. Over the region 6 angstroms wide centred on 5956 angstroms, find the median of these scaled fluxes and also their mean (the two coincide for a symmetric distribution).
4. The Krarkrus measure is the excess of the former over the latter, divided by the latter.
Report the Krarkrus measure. -0.001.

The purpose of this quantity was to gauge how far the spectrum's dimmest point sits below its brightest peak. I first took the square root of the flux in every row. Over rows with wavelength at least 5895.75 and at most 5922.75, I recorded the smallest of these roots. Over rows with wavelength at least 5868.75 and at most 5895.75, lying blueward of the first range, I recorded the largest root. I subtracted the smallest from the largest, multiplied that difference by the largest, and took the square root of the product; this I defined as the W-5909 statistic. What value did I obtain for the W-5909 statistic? 0.90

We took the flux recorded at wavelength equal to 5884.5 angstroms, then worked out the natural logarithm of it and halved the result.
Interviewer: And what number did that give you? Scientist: 1.20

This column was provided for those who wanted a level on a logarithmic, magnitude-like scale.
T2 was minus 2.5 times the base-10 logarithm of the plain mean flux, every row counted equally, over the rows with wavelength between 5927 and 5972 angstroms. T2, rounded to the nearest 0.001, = -2.749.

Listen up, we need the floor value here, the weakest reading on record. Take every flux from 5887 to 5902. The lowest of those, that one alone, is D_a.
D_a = 9.814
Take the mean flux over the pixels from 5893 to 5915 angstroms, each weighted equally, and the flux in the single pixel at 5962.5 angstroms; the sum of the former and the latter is 24.1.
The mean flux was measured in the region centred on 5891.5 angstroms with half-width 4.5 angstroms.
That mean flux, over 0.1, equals 102.8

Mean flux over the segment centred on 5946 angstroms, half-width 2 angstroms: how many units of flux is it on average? 13.3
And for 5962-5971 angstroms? 12.7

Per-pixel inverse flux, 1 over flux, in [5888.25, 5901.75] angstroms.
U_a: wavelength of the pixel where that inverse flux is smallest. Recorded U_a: 5901.0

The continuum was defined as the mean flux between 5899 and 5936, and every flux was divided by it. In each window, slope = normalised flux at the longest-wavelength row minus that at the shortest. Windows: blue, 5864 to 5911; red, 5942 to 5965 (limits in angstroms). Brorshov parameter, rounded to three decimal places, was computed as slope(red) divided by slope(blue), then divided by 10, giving -0.144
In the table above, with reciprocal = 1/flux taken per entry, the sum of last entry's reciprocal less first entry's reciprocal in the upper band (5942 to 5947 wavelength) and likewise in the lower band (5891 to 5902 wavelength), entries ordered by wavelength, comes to -0.015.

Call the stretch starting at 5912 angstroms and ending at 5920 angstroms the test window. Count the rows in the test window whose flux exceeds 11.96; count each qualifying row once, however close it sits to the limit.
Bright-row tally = 1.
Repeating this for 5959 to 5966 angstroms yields 4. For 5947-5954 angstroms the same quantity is 5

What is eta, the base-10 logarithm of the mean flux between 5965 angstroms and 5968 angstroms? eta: 1.11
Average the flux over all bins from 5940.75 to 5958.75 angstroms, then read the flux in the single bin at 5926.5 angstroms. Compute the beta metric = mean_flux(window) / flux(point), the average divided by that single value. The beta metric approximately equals 1.07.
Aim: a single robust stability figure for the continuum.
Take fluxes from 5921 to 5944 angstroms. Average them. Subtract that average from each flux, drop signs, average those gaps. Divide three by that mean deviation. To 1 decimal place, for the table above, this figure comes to 9.7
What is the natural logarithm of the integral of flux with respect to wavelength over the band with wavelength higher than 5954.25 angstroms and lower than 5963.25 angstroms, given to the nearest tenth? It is 4.7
